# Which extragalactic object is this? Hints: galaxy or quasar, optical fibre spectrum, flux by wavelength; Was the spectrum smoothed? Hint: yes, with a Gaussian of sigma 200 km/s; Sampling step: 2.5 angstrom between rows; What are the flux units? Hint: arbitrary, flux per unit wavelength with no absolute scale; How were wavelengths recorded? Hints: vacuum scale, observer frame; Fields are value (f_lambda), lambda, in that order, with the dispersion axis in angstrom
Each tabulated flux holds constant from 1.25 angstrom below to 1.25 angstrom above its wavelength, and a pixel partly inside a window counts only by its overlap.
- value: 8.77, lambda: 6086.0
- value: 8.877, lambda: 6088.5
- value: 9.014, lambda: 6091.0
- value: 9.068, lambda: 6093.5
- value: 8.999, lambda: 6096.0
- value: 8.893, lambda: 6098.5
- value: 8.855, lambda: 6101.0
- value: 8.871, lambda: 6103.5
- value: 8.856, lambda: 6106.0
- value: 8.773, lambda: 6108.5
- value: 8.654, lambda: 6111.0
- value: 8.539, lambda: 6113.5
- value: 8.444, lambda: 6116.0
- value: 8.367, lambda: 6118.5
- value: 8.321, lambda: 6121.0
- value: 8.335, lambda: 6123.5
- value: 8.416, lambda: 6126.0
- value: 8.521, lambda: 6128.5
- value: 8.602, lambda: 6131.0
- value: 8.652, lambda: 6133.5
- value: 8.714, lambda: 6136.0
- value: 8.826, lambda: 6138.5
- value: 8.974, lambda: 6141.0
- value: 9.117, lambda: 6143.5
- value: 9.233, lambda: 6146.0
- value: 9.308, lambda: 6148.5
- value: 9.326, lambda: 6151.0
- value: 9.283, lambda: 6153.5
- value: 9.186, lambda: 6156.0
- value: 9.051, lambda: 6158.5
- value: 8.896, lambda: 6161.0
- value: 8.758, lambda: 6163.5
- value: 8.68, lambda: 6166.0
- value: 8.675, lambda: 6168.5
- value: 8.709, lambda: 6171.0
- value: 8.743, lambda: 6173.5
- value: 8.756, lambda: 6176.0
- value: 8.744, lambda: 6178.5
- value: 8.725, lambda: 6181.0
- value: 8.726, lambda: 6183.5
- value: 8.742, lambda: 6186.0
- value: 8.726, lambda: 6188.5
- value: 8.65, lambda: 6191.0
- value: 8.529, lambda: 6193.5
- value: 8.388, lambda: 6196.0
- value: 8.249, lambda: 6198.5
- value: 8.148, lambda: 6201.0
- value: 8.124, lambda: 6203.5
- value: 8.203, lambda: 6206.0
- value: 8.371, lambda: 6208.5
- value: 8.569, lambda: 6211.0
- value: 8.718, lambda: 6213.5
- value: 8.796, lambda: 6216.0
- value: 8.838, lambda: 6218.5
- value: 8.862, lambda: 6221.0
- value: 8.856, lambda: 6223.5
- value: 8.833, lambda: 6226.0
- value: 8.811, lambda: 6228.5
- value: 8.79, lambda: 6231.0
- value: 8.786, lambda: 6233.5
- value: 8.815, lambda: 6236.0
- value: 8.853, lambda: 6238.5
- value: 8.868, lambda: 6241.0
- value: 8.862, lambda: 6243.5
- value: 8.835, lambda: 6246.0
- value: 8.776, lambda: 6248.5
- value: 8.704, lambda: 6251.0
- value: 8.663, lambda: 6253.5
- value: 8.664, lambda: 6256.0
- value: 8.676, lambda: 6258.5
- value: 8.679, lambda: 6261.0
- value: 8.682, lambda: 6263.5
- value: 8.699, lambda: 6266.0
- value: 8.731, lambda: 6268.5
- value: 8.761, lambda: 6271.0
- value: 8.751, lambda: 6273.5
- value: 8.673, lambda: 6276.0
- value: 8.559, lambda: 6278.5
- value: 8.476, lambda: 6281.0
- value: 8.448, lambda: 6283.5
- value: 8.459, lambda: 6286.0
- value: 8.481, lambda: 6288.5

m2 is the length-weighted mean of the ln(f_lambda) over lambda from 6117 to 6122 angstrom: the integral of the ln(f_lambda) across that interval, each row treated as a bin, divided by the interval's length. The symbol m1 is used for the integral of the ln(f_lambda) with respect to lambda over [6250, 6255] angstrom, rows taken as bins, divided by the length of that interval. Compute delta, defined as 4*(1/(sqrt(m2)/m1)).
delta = 5.934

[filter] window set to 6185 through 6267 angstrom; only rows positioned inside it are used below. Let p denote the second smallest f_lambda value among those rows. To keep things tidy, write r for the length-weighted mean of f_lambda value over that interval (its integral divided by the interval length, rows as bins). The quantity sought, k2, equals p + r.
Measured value 16.8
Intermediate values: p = 8.148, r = 8.66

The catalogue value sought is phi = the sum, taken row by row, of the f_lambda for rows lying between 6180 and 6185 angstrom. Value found 17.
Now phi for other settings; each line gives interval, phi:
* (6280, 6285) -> 17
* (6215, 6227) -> 44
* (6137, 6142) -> 18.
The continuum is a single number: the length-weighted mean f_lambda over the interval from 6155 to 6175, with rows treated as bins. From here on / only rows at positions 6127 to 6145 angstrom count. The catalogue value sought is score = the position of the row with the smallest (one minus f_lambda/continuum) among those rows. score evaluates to 6143.5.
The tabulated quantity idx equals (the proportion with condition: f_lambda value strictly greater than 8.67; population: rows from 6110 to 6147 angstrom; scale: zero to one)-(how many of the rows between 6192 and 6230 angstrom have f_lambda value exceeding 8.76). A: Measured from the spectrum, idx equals -5.7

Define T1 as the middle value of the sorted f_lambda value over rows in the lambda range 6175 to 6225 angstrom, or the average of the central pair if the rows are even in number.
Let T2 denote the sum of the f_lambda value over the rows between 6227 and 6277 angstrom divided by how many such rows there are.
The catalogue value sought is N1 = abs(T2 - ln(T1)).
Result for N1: 6.59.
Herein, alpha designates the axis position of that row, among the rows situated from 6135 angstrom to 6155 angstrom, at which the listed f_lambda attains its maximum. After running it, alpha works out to 6151.0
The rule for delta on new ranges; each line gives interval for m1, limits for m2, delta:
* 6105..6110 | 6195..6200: 5.980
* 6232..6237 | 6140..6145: 5.860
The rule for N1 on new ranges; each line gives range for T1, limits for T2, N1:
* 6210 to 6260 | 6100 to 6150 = 6.54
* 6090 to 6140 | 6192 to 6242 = 6.46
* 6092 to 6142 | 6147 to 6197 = 6.67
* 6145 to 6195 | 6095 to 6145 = 6.52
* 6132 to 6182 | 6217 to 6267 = 6.60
